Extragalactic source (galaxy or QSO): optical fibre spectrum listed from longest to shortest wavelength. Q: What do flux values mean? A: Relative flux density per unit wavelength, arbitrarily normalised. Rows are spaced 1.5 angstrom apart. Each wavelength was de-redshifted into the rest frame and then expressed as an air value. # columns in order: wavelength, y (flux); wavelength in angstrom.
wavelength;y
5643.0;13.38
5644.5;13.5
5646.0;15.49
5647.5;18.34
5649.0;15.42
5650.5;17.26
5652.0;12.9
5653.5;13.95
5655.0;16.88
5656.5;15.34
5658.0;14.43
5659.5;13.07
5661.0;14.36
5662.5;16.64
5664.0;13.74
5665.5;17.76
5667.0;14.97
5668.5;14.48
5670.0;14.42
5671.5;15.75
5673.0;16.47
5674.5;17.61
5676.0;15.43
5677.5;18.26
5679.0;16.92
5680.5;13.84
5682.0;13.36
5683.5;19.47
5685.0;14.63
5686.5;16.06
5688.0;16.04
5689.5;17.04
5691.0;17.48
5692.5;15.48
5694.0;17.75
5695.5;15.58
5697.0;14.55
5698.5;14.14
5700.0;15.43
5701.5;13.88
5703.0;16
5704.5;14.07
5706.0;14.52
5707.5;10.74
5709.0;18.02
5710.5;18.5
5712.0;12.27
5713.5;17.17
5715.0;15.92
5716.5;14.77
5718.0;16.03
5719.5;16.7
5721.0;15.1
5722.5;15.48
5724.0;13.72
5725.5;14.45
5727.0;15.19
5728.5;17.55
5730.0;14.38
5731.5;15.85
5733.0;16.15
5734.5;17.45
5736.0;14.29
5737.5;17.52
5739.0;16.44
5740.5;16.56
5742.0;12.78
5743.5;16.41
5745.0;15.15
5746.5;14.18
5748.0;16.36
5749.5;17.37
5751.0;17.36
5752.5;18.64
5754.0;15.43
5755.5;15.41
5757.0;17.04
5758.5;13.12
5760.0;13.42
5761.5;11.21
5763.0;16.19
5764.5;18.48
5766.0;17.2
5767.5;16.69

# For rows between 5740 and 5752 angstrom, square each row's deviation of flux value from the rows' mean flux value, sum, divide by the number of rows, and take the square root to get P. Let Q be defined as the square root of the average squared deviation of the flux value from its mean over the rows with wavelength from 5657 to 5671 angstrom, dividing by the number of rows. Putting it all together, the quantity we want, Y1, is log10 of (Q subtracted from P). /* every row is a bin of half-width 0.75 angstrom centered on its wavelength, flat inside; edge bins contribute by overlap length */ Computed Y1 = -0.83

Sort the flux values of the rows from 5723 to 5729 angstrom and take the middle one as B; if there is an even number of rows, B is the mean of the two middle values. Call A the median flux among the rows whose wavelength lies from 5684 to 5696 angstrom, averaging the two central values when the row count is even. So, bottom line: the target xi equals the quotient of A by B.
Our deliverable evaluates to 1.08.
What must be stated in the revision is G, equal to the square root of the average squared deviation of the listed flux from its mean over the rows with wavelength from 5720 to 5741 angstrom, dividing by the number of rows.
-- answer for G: 1.2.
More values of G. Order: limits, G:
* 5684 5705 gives 1.2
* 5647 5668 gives 1.7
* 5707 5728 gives 2.0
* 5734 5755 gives 1.5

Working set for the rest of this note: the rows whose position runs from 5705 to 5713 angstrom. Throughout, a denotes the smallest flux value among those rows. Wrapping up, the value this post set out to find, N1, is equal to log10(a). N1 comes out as 1.03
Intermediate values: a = 10.74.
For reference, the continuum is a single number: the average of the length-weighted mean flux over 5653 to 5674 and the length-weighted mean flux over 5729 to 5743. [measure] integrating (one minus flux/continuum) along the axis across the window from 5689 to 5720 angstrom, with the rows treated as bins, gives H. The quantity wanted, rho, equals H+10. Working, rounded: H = 0.0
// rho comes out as 10.0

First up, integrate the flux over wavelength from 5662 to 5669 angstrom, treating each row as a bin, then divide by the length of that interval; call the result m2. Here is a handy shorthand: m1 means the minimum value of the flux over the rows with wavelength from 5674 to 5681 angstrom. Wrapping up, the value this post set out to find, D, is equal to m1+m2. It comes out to 29.4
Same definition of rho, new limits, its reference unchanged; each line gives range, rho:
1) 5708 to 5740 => 9.3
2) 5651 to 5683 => 10.3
